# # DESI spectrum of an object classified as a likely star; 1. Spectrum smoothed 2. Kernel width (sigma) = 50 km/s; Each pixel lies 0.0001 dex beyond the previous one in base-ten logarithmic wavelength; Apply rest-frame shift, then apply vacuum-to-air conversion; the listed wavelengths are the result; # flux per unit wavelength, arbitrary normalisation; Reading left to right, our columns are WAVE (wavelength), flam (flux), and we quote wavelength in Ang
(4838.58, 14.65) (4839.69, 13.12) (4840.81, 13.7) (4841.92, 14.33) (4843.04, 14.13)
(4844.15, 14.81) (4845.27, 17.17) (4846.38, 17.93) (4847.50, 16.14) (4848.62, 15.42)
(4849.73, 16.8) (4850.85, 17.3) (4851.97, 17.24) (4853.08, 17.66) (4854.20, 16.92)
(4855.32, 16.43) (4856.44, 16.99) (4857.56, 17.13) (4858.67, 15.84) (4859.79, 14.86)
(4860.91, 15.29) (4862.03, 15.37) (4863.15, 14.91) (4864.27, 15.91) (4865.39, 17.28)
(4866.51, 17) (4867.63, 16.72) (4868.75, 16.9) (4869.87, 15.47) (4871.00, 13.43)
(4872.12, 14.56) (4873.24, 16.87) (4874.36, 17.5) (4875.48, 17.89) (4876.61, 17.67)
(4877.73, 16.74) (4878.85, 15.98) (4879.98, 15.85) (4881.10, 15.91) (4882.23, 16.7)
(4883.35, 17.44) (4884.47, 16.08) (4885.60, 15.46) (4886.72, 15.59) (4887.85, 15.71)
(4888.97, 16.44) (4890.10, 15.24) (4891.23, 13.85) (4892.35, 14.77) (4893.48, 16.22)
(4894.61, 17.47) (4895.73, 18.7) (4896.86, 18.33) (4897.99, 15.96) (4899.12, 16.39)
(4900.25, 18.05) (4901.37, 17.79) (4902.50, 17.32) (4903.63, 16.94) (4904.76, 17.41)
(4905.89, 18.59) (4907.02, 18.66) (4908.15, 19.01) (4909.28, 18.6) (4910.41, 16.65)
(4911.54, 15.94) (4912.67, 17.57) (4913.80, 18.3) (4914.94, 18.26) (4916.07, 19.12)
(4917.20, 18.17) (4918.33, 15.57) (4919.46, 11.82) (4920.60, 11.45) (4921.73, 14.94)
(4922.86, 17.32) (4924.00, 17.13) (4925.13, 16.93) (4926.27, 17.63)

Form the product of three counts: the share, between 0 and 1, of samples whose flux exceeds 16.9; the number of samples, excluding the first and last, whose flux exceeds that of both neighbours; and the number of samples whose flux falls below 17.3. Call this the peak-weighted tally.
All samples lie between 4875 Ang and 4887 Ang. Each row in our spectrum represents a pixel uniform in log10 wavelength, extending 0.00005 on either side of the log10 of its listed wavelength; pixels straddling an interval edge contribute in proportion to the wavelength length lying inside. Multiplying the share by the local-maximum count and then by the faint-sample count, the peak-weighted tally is 2.2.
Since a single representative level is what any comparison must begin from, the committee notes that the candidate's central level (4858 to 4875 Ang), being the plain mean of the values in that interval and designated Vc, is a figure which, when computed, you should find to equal 15.9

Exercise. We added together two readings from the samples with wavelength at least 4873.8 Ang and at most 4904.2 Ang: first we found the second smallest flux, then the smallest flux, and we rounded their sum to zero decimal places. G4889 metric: 29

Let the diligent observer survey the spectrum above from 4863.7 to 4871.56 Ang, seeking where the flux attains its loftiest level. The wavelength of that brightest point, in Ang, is 4865.39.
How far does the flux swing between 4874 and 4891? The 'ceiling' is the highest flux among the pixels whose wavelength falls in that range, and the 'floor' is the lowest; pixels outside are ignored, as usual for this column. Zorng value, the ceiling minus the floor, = 2.65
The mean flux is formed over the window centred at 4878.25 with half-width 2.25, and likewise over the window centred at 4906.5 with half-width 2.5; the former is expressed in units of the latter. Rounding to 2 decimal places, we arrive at 0.90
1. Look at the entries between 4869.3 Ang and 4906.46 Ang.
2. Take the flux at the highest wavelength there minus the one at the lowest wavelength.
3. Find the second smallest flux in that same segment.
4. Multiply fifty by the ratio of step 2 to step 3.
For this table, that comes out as 11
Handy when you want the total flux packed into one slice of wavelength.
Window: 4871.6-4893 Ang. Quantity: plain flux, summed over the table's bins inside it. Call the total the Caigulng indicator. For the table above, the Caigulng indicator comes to 306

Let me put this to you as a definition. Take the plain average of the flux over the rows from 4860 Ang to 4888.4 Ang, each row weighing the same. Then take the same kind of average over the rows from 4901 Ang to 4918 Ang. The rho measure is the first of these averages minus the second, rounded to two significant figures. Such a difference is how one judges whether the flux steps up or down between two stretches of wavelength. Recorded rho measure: -1.7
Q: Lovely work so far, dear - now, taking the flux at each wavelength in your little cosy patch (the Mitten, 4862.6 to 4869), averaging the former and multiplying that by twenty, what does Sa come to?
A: 329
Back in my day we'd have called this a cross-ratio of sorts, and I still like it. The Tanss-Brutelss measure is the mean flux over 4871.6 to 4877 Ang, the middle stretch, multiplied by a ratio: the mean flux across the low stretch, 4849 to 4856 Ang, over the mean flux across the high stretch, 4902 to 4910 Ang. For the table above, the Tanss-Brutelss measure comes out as 15.9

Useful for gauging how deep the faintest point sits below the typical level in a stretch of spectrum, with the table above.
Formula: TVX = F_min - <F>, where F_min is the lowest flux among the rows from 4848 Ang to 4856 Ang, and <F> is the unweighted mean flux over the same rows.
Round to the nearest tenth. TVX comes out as -1.4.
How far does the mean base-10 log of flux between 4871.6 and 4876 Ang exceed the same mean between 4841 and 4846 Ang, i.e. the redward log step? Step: 0.04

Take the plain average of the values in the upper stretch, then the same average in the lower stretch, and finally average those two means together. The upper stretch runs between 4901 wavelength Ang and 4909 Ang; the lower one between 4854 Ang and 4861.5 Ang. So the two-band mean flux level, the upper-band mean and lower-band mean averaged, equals 17.1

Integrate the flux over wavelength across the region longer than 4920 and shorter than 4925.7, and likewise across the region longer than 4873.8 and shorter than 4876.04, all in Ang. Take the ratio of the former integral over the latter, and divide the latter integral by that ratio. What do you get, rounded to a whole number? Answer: 18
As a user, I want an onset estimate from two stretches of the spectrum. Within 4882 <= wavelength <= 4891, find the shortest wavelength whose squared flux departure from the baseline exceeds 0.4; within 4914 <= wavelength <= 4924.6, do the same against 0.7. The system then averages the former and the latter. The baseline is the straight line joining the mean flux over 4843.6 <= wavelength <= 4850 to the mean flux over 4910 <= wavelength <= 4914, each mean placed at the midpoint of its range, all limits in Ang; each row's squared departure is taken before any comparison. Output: 4899.1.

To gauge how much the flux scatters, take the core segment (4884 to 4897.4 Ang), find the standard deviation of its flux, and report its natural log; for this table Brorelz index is 0.3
